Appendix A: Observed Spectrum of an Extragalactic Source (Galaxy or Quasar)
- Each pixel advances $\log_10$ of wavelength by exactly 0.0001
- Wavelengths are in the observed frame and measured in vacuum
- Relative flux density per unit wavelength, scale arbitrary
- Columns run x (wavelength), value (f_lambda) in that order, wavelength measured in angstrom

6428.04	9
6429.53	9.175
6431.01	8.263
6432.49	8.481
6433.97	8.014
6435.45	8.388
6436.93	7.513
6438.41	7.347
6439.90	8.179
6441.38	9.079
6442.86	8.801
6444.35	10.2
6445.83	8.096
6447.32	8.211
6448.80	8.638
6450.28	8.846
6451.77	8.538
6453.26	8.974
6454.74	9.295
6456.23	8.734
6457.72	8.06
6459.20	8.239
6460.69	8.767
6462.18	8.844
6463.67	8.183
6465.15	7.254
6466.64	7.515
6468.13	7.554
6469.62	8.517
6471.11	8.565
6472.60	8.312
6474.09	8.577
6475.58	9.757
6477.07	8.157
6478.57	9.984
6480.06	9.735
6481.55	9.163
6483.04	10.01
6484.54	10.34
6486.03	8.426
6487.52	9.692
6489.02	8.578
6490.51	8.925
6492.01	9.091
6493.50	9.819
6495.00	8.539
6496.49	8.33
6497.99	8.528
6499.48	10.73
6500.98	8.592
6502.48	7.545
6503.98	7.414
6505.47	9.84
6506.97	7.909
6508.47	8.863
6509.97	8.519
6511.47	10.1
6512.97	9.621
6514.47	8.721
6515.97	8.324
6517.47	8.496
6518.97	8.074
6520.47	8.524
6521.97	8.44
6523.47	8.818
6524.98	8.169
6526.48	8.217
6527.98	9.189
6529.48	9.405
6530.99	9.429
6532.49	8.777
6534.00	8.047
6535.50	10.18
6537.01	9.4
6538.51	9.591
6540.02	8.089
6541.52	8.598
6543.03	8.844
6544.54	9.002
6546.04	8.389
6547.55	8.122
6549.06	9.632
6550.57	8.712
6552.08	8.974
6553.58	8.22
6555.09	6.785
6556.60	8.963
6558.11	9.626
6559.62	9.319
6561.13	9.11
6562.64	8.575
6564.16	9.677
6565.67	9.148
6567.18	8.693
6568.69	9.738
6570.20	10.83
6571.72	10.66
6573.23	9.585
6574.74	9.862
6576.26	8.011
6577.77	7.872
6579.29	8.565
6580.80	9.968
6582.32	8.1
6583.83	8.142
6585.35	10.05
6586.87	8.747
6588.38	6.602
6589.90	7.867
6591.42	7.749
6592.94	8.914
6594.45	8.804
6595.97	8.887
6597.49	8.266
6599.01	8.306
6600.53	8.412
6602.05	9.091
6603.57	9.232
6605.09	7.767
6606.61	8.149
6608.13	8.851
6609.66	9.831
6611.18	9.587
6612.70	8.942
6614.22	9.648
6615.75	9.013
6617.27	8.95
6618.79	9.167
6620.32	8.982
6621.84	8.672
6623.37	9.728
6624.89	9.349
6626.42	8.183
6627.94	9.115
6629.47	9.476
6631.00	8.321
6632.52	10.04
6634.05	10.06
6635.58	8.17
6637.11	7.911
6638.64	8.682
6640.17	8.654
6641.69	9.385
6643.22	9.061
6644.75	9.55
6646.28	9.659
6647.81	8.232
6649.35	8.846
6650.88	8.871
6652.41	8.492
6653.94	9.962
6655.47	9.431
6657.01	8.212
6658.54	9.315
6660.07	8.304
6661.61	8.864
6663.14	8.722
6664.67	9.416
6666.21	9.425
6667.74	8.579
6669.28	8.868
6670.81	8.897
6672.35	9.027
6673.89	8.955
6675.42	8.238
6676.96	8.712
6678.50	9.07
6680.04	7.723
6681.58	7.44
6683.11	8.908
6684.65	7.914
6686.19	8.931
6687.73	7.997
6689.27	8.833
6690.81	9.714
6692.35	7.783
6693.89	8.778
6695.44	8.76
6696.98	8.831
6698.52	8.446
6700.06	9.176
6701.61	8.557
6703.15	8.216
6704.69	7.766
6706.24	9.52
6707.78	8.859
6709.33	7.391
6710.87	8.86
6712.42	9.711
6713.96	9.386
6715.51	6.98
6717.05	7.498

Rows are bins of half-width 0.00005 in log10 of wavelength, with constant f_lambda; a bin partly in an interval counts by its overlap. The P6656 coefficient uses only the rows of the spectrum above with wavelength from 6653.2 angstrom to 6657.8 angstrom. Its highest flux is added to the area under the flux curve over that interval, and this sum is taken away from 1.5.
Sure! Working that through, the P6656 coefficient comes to -51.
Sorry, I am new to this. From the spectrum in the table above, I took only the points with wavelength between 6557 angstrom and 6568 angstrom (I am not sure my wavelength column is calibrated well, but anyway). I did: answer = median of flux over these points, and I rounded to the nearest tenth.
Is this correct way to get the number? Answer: 9.1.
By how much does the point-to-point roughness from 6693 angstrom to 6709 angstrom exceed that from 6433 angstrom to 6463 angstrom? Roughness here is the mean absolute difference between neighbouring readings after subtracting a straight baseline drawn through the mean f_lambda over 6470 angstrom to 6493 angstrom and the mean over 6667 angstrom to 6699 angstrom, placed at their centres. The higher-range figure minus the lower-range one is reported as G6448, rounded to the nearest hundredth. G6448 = -0.01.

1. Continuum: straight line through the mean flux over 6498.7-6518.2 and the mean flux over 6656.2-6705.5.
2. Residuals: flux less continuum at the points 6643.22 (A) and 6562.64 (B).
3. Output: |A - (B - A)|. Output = 1.0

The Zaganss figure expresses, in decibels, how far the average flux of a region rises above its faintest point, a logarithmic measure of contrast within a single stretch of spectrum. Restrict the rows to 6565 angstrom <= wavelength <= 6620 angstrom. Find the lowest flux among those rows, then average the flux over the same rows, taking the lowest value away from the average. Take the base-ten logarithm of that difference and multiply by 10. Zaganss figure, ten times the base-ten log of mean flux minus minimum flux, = 3.6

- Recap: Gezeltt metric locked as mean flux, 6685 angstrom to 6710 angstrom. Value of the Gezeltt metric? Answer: 8.6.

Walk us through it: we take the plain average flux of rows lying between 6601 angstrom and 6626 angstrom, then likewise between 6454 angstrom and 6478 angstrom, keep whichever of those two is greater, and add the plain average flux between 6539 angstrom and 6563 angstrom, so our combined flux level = 17.74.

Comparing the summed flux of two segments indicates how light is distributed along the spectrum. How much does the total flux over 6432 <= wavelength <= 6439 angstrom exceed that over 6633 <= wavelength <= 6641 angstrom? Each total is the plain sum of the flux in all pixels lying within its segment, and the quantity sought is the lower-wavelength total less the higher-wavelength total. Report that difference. -3.7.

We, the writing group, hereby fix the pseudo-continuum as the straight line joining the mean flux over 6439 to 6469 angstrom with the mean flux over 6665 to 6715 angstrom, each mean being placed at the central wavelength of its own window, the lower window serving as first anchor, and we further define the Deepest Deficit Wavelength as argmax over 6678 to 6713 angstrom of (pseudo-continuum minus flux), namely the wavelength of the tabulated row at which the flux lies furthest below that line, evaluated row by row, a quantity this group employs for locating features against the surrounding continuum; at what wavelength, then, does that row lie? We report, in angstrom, 6709.33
